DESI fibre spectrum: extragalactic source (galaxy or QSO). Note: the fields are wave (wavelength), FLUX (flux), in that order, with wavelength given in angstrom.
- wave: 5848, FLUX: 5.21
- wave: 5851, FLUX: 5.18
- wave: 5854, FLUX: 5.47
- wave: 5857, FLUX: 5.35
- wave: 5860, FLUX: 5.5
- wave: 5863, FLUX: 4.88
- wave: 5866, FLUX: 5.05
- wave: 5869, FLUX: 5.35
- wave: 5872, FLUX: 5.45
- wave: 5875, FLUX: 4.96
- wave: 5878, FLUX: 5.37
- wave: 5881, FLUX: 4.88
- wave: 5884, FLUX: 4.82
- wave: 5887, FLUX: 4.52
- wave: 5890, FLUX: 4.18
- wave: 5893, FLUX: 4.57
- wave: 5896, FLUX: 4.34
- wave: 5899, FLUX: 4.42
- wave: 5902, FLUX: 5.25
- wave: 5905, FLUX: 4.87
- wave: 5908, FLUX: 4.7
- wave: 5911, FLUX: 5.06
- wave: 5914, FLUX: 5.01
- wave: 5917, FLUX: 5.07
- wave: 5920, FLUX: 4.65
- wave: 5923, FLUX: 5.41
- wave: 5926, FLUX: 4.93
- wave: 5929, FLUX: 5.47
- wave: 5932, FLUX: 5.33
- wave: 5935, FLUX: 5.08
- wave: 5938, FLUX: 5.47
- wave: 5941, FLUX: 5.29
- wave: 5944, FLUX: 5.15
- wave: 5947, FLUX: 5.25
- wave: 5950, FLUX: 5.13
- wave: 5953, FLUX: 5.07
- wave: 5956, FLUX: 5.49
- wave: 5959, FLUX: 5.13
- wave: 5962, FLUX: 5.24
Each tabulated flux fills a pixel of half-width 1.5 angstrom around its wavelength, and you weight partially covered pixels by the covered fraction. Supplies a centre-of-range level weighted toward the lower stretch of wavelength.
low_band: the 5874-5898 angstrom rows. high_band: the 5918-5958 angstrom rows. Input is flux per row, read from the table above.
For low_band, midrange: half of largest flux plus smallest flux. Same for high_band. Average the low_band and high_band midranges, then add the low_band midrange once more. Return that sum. 9.7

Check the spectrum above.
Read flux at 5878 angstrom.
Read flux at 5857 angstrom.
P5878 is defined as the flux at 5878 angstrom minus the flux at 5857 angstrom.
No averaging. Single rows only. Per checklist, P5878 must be 0.0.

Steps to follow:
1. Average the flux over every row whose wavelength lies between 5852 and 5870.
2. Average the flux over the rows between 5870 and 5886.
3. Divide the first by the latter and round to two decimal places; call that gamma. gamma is 1.03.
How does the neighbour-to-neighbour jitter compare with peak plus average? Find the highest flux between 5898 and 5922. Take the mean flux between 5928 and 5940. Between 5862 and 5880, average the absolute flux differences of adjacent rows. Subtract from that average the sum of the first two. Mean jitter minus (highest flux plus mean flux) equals -10.3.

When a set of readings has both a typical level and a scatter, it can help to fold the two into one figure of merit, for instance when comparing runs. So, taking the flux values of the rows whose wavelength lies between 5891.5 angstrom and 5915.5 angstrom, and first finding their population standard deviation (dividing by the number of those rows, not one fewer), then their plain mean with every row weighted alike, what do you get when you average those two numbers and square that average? 6.5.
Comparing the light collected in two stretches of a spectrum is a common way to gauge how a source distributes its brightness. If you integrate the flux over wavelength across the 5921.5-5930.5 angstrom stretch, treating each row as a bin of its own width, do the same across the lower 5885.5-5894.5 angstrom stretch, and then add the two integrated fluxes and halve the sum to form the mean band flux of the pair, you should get 43.6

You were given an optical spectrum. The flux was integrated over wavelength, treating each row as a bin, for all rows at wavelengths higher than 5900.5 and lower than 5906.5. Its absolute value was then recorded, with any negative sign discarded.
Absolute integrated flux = 30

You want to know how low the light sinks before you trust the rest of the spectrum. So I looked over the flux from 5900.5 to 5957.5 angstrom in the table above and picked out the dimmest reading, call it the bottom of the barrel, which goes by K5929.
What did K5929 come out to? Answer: 4.65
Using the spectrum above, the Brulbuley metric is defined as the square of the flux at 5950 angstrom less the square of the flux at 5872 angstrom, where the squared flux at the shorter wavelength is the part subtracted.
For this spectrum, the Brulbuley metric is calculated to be -3.4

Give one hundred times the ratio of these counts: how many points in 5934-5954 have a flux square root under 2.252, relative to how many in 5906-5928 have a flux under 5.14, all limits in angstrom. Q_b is 17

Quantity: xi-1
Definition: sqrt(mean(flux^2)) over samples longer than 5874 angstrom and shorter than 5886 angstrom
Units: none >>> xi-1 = 5.01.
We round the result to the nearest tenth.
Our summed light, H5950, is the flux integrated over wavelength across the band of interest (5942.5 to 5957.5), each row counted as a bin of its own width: 78.3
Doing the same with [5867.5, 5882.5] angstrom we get 78.0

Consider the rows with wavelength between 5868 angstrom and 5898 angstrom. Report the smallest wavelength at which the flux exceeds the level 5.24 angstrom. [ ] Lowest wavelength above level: 5869 angstrom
